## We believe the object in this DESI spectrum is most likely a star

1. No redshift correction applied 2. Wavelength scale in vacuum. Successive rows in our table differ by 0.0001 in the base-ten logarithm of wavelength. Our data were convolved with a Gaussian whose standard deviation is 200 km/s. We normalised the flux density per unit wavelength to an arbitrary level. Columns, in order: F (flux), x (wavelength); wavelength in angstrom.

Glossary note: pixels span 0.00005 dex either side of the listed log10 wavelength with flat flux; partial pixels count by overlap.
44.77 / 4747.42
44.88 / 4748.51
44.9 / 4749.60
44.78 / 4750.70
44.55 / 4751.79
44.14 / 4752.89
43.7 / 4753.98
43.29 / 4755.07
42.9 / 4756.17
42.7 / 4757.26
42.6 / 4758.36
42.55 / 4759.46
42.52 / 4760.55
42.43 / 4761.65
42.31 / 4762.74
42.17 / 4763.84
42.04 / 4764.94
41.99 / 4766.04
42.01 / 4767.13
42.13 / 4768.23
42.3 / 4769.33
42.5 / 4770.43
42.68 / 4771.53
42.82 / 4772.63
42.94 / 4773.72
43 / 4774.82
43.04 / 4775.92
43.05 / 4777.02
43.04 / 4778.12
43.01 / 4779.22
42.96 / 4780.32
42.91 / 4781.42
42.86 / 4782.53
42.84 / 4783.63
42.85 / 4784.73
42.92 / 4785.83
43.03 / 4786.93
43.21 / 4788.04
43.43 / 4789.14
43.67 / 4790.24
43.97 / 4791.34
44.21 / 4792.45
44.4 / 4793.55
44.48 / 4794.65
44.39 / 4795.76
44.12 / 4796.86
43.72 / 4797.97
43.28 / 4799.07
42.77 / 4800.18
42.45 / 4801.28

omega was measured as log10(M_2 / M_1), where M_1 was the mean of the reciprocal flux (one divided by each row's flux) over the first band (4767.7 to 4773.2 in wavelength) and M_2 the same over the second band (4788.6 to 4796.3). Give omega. -0.016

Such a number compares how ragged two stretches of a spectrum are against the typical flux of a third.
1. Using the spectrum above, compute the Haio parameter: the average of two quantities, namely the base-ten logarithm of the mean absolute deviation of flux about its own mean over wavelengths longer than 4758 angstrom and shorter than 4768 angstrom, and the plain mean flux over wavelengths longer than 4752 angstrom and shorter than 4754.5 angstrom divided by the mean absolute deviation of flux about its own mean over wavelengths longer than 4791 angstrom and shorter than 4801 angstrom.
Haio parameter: 49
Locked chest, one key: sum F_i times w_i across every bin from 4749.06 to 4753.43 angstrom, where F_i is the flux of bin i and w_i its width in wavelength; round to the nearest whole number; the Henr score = 195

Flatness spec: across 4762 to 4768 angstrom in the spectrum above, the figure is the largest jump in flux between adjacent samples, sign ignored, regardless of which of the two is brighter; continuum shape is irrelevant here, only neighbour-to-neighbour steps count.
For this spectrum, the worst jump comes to 0.14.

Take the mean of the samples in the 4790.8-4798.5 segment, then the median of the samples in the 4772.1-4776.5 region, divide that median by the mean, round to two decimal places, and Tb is 0.97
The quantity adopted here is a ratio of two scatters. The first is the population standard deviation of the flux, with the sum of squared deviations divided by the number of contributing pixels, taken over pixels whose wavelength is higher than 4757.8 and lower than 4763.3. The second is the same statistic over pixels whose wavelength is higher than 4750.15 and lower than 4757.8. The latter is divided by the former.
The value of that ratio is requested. 7.3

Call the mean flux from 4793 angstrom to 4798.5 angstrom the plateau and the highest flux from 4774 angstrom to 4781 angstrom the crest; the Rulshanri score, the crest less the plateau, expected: -1.2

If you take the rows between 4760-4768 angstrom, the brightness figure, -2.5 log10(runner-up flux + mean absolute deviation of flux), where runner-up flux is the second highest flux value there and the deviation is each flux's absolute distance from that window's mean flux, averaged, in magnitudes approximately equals -4.07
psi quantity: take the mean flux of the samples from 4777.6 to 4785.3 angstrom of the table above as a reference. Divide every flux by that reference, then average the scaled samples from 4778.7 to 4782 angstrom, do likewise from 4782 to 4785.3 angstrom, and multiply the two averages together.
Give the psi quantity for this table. 1.00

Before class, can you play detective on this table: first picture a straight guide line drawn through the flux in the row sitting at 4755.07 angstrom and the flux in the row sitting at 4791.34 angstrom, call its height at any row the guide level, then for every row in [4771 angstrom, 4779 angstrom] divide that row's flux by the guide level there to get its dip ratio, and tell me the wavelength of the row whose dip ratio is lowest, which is 4771.53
